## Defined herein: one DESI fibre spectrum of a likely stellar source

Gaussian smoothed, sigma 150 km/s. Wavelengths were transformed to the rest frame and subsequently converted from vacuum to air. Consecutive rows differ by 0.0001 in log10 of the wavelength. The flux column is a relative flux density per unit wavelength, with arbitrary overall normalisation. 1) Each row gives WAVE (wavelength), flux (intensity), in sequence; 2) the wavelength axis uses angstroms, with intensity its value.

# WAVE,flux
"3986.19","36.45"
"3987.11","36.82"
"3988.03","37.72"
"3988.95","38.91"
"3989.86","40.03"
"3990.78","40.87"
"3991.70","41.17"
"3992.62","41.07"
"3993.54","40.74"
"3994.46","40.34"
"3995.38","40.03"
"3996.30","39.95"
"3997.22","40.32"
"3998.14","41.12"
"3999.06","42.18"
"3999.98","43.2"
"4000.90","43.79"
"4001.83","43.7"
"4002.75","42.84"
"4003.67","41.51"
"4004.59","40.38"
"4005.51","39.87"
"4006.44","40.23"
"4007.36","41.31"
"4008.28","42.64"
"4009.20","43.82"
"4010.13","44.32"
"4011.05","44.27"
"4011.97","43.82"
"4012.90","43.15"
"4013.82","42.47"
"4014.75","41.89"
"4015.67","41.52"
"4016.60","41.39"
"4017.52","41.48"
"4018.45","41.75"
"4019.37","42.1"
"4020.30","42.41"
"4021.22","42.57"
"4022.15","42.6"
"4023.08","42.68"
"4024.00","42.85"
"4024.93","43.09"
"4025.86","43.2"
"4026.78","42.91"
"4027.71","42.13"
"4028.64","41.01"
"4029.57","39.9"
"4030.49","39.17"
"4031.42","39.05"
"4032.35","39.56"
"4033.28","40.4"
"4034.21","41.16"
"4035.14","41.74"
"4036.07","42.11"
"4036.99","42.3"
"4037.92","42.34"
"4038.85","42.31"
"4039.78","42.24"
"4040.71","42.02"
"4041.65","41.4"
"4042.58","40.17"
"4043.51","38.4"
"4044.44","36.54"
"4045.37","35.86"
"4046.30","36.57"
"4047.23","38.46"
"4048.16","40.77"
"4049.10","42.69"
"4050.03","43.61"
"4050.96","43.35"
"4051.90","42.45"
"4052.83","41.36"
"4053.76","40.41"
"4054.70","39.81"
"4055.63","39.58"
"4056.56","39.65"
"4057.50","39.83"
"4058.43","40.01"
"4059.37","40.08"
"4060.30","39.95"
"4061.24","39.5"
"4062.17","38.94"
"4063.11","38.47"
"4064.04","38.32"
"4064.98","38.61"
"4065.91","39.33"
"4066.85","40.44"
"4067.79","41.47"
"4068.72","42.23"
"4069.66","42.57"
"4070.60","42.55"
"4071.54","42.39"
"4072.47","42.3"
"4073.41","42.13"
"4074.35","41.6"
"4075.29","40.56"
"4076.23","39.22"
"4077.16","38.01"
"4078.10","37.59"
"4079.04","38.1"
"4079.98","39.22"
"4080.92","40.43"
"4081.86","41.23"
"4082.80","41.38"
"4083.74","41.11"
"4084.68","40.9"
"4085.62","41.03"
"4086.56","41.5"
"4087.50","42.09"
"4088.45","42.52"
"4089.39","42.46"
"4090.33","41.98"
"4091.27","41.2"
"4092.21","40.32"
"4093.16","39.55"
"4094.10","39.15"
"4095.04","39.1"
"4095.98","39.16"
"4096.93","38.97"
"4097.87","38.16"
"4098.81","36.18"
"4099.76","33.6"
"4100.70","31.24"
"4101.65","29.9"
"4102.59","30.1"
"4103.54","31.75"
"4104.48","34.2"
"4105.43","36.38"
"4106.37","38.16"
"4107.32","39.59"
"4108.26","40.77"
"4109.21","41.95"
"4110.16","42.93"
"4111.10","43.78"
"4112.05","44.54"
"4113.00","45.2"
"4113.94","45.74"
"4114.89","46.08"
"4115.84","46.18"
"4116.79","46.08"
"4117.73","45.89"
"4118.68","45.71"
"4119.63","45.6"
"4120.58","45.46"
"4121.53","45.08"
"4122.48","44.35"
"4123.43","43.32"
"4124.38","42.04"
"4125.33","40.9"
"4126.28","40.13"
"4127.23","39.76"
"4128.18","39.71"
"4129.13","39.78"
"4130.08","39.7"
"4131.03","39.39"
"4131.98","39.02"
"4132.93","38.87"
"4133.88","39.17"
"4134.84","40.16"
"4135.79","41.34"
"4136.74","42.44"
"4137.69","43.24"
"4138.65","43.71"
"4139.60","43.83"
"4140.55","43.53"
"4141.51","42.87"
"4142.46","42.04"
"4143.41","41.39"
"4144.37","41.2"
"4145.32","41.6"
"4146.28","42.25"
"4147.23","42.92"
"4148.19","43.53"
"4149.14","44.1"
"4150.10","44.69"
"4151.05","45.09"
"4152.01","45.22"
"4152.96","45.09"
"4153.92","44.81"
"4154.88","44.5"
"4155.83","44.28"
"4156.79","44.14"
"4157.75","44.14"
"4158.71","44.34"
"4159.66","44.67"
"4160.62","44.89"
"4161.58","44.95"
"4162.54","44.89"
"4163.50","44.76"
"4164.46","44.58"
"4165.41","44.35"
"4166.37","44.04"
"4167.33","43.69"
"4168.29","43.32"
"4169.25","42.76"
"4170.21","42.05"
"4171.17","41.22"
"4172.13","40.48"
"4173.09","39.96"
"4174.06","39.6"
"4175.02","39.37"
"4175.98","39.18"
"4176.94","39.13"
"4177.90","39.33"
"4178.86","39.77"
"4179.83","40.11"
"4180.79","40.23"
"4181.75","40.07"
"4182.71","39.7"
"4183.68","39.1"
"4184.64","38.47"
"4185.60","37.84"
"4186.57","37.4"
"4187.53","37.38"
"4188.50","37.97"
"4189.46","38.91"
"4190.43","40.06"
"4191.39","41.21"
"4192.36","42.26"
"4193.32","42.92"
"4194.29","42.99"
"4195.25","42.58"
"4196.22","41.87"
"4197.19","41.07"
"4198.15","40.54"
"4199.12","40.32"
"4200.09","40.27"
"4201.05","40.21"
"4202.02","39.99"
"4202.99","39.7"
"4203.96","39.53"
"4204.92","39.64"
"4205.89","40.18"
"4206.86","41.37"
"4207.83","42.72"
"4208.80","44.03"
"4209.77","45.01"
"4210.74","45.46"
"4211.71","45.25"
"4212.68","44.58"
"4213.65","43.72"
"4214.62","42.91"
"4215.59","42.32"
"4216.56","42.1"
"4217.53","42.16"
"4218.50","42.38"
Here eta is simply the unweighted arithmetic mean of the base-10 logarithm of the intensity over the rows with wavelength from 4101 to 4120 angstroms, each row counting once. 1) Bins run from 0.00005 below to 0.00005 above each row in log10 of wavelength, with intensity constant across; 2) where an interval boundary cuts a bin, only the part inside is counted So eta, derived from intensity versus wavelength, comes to 1.61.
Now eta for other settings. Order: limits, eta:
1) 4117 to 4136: 1.62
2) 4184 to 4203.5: 1.60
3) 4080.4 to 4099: 1.61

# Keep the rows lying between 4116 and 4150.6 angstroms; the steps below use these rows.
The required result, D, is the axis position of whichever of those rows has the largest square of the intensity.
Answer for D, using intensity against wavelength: 4116.79 angstroms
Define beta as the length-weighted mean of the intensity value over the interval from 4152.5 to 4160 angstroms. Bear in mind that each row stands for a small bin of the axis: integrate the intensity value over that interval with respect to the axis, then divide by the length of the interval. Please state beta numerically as 44.5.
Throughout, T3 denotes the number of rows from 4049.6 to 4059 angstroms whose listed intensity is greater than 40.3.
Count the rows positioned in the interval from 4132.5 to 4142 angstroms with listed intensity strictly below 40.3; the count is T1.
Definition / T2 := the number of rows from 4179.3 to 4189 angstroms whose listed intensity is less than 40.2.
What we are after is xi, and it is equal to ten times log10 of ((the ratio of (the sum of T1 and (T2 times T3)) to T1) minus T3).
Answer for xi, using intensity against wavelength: 10.4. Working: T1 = 3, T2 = 9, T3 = 5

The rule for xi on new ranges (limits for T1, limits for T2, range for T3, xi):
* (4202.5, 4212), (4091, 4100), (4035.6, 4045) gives 9.0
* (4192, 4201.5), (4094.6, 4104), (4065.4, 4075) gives 15.7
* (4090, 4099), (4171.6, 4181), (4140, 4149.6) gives 3.9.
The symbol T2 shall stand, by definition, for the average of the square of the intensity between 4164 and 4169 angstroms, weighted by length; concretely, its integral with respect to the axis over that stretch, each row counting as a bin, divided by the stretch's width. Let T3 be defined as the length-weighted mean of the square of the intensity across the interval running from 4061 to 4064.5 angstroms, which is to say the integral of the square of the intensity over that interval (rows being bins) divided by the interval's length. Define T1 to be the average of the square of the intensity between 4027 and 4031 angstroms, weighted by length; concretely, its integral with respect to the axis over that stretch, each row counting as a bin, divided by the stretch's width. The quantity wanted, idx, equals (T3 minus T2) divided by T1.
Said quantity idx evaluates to -0.26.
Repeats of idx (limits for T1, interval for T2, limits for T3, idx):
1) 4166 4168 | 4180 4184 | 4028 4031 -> 0.01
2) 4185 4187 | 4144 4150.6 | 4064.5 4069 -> -0.15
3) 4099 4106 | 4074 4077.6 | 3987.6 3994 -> 0.02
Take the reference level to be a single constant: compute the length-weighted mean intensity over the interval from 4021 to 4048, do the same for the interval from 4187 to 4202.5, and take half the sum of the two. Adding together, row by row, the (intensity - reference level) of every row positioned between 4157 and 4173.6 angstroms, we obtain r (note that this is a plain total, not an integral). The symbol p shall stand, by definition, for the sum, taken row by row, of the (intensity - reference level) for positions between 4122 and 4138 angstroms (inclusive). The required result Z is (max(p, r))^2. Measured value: 2154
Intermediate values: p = 1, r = 46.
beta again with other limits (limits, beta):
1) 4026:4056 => 40.7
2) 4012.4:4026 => 42.3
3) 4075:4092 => 40.6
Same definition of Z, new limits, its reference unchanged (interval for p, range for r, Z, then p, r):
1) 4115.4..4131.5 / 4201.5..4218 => 1325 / 36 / 28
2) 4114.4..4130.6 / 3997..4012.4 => 1857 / 43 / 27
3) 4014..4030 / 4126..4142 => 520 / 23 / 4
